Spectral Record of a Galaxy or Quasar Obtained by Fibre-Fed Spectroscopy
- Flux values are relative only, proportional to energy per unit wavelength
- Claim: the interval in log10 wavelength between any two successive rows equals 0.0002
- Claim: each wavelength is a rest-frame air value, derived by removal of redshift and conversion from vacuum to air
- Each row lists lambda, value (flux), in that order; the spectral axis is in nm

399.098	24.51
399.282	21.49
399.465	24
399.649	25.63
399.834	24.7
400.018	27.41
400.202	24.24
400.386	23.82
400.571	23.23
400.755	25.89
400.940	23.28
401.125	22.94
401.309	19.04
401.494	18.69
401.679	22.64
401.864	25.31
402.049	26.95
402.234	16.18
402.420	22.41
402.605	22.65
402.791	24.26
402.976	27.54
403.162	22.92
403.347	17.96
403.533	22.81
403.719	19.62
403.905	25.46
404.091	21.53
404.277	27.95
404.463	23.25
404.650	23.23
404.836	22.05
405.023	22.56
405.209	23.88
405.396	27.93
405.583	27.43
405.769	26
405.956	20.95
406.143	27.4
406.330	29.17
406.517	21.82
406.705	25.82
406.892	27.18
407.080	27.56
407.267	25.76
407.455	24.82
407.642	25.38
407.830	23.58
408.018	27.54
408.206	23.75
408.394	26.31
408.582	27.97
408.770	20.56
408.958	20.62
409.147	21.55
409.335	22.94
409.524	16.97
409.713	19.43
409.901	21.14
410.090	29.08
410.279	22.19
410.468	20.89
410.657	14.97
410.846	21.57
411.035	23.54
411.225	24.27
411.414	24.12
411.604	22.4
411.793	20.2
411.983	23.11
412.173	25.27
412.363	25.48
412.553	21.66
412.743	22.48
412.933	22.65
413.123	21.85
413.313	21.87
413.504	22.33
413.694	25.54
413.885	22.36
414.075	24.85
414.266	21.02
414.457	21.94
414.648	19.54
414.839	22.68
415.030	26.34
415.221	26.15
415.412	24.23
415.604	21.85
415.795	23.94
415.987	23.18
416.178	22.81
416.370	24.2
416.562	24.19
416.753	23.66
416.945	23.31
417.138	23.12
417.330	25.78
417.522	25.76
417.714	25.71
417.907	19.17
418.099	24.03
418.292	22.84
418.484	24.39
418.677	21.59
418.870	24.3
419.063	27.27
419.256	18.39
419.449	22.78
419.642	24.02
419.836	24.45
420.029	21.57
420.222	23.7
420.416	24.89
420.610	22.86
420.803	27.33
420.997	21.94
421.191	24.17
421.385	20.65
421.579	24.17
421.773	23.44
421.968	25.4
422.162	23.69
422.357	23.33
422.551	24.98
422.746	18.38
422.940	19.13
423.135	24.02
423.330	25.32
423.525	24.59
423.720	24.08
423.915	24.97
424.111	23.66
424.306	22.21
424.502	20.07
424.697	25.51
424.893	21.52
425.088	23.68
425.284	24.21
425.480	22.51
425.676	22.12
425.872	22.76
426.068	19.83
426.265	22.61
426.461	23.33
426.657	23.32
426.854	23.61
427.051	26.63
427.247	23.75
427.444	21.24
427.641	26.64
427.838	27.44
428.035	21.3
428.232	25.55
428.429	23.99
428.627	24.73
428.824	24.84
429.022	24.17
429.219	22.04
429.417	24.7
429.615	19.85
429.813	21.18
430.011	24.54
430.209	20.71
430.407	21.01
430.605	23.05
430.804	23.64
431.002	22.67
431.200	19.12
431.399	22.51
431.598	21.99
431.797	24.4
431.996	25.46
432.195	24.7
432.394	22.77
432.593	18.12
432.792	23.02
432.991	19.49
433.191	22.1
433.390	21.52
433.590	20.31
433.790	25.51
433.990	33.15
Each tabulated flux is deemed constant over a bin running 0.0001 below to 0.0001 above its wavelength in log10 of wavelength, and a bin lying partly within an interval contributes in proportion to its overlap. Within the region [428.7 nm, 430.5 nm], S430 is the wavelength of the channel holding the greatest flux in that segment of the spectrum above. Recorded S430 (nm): 428.824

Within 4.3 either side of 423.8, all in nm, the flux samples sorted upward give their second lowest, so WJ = 19.13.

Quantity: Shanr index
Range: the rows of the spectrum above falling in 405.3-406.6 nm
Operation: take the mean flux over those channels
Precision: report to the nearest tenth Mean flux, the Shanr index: 25.8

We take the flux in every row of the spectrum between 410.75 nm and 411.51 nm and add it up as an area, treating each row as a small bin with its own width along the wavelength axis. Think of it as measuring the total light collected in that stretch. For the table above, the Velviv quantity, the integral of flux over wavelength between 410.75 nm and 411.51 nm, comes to 17.7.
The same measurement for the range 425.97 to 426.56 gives 12.9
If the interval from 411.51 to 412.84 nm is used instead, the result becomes 30.5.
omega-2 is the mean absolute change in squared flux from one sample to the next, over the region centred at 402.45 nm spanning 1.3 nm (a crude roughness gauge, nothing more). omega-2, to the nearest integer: 174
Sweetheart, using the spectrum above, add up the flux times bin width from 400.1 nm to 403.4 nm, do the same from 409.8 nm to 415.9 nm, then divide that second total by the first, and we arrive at 1.8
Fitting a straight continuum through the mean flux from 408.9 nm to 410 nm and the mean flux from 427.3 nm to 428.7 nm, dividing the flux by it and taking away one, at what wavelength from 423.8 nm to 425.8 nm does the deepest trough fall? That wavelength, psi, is 424.502 nm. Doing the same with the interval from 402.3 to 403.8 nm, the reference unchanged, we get 403.347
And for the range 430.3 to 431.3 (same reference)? 431.200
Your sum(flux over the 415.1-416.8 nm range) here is 214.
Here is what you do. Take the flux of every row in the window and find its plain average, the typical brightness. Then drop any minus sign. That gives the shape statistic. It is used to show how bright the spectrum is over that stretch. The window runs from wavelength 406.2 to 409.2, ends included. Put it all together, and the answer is 25.0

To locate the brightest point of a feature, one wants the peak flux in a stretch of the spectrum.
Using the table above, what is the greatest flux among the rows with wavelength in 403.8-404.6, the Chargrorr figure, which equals 27.95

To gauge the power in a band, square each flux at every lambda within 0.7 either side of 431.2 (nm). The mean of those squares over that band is 508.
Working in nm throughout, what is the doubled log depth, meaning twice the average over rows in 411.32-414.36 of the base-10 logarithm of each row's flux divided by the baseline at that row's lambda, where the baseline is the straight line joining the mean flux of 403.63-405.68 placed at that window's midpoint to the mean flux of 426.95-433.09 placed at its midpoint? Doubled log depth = -0.032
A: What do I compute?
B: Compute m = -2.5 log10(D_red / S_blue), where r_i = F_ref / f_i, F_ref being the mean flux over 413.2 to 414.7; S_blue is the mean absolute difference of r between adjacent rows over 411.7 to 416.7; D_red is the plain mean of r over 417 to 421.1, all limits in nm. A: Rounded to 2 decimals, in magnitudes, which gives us -2.79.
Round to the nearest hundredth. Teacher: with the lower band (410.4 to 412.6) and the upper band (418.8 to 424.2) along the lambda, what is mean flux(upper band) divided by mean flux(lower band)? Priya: 1.05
